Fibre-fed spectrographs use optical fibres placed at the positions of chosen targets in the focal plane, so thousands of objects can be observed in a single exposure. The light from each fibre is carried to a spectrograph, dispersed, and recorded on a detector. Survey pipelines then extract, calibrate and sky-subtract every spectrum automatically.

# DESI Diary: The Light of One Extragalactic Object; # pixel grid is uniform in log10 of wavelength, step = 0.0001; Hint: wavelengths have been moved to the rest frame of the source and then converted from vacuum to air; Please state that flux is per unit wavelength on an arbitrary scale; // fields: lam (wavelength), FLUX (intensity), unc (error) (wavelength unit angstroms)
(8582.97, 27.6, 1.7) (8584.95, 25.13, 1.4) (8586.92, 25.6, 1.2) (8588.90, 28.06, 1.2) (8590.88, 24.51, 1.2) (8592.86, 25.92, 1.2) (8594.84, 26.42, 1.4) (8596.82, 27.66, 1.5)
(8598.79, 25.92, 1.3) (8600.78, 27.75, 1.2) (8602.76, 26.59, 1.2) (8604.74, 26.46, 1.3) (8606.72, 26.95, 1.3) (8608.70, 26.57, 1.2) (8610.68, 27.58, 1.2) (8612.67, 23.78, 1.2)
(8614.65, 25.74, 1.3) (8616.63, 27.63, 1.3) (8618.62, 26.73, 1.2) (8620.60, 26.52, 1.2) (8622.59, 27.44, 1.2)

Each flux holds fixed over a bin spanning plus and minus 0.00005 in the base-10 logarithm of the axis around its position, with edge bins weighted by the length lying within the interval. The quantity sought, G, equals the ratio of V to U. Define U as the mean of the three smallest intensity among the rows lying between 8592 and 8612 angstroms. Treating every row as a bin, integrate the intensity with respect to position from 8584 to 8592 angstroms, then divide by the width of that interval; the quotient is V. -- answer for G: 0.990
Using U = 26.1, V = 25.8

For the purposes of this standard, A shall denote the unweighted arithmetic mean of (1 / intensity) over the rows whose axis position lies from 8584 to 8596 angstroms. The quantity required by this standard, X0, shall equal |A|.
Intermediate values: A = 0.0386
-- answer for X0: 0.0386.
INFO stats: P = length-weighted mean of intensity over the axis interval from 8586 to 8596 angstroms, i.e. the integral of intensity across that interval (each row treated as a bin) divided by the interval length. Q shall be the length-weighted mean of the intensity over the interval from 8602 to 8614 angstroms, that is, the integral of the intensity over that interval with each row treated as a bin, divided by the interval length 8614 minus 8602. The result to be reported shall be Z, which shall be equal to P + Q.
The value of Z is 52.4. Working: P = 26.1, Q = 26.3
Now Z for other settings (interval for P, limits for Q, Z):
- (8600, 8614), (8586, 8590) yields 53.3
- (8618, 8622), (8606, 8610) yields 53.5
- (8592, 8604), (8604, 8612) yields 53.5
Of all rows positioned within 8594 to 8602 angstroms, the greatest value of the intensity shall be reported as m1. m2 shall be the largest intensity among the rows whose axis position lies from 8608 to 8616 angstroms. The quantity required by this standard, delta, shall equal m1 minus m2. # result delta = 0.2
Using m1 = 27.75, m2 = 27.58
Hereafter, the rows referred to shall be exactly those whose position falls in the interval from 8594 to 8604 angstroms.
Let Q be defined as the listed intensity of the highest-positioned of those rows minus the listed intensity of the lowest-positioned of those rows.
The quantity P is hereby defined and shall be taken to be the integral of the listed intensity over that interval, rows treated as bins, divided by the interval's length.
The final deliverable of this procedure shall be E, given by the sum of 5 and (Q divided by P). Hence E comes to 5.01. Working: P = 26.9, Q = 0.2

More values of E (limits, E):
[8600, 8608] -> 4.97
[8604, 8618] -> 5.04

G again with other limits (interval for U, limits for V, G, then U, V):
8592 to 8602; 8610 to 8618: 1.002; 26.1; 26.1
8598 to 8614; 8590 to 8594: 0.995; 25.4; 25.3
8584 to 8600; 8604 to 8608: 1.066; 25.1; 26.7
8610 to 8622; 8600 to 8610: 1.061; 25.3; 26.9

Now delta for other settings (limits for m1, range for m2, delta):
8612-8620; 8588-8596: -0.4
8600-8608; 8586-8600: -0.3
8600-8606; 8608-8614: 0.2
